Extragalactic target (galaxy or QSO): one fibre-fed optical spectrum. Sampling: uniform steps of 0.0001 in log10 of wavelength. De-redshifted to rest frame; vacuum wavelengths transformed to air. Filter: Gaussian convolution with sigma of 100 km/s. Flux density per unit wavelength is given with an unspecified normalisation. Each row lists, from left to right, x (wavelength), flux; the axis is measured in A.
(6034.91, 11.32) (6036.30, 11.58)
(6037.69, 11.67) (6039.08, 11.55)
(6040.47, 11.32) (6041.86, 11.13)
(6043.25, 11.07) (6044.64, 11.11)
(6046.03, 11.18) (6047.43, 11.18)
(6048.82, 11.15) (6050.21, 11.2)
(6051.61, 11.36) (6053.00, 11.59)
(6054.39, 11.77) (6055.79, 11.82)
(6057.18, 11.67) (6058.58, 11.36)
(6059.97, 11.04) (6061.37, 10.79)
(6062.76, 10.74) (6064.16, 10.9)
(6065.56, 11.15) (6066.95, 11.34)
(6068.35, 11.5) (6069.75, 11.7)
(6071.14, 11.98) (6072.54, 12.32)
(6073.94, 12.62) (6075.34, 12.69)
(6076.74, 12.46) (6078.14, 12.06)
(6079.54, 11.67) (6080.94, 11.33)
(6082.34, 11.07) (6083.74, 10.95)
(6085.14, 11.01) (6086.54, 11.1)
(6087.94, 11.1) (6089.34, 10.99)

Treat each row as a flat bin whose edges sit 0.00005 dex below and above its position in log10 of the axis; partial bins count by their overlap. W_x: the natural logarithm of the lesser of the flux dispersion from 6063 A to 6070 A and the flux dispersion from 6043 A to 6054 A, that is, -1.8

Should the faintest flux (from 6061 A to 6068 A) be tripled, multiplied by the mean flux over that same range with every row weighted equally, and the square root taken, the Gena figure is 18.8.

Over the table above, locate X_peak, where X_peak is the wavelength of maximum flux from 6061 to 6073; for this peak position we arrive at 6072.54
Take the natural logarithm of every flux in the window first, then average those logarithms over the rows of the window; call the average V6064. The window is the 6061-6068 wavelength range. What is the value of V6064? 2.40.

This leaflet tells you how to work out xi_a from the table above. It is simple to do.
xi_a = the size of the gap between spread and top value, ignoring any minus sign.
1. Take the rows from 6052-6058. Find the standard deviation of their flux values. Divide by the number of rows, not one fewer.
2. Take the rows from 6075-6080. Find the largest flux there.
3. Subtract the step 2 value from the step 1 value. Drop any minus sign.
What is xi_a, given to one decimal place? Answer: 12.6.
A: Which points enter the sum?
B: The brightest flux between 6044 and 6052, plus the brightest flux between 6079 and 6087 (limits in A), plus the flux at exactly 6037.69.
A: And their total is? 34.7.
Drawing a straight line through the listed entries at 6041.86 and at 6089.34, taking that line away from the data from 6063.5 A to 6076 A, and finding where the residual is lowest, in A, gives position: 6064.16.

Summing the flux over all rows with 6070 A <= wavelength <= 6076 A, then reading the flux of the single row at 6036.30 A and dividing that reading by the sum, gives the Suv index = 0.233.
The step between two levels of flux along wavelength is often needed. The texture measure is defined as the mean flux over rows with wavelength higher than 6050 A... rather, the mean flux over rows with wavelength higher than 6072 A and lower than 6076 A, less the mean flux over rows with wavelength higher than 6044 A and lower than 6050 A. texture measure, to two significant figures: 1.4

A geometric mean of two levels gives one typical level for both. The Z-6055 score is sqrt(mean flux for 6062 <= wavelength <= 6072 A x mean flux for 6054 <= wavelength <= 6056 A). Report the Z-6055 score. 11.6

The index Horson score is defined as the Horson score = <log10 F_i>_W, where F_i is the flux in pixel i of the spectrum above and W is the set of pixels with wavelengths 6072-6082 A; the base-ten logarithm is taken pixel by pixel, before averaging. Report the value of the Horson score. 1.08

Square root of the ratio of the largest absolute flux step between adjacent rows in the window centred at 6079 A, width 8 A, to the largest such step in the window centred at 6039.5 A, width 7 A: 1.32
